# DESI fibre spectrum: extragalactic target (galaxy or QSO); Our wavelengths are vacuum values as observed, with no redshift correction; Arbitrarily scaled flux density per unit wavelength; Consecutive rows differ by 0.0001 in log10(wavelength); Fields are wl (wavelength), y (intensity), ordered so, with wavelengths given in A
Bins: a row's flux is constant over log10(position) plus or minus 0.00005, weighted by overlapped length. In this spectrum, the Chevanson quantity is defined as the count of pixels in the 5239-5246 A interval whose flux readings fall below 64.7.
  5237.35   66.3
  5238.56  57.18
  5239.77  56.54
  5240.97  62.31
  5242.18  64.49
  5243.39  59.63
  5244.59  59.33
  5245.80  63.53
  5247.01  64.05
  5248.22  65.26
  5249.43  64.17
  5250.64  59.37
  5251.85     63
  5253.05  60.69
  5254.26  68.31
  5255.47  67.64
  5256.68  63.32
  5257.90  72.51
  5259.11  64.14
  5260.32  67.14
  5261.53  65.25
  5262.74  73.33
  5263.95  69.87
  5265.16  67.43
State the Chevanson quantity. 6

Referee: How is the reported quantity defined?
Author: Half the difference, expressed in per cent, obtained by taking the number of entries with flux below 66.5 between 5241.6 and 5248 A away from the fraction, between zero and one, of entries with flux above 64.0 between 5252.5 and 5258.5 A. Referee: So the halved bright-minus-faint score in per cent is -220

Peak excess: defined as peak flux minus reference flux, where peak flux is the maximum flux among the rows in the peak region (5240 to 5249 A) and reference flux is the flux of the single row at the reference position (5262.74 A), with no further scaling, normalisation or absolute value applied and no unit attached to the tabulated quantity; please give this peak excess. -8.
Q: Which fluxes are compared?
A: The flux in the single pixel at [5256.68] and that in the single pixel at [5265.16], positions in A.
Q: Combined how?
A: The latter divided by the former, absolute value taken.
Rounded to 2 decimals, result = 1.06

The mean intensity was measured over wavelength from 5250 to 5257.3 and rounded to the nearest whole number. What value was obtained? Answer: 64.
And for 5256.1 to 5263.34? 68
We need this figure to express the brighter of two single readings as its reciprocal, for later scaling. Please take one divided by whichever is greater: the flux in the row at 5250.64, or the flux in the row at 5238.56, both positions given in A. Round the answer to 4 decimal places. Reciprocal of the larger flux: 0.0168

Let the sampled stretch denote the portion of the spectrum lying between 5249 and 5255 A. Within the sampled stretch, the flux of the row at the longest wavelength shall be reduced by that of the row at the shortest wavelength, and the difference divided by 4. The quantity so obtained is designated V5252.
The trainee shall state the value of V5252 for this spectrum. 1.0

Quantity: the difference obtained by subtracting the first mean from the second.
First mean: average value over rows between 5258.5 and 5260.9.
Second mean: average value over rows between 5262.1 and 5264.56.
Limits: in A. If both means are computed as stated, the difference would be 6.0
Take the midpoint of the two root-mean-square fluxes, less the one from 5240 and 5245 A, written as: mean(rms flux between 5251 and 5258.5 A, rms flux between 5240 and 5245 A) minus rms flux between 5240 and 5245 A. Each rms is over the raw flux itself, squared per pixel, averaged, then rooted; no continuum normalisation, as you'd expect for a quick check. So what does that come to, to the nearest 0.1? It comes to 2.3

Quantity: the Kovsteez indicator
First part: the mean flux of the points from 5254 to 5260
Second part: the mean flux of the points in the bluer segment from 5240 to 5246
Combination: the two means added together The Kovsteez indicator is 129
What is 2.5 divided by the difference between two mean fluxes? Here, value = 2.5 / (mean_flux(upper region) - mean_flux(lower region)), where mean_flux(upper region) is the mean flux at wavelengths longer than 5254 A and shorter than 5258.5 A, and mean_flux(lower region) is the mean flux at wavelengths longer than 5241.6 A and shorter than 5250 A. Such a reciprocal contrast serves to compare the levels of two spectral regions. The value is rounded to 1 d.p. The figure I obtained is 0.5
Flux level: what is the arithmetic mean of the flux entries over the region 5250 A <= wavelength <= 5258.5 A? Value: 65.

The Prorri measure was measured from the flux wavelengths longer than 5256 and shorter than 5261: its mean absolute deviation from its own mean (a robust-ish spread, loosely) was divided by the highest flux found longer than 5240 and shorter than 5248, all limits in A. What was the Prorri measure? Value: 0.047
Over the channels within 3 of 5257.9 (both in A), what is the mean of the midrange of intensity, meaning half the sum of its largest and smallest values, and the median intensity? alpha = 68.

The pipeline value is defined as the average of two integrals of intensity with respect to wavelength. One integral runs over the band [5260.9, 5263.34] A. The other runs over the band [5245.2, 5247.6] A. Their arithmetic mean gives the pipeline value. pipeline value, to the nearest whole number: 161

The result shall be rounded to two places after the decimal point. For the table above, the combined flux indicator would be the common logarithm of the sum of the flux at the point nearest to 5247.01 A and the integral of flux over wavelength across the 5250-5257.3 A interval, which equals 2.72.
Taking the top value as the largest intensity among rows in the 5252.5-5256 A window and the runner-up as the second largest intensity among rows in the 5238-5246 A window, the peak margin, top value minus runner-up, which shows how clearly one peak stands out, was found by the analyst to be 4.8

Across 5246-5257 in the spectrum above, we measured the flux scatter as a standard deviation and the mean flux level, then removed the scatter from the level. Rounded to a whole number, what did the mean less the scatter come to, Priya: 61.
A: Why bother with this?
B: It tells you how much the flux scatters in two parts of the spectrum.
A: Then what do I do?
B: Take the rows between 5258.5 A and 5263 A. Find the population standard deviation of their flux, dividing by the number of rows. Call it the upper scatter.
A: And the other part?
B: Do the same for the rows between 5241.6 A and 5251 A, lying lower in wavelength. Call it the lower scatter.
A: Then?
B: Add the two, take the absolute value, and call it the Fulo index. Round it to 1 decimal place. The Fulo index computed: 5.9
